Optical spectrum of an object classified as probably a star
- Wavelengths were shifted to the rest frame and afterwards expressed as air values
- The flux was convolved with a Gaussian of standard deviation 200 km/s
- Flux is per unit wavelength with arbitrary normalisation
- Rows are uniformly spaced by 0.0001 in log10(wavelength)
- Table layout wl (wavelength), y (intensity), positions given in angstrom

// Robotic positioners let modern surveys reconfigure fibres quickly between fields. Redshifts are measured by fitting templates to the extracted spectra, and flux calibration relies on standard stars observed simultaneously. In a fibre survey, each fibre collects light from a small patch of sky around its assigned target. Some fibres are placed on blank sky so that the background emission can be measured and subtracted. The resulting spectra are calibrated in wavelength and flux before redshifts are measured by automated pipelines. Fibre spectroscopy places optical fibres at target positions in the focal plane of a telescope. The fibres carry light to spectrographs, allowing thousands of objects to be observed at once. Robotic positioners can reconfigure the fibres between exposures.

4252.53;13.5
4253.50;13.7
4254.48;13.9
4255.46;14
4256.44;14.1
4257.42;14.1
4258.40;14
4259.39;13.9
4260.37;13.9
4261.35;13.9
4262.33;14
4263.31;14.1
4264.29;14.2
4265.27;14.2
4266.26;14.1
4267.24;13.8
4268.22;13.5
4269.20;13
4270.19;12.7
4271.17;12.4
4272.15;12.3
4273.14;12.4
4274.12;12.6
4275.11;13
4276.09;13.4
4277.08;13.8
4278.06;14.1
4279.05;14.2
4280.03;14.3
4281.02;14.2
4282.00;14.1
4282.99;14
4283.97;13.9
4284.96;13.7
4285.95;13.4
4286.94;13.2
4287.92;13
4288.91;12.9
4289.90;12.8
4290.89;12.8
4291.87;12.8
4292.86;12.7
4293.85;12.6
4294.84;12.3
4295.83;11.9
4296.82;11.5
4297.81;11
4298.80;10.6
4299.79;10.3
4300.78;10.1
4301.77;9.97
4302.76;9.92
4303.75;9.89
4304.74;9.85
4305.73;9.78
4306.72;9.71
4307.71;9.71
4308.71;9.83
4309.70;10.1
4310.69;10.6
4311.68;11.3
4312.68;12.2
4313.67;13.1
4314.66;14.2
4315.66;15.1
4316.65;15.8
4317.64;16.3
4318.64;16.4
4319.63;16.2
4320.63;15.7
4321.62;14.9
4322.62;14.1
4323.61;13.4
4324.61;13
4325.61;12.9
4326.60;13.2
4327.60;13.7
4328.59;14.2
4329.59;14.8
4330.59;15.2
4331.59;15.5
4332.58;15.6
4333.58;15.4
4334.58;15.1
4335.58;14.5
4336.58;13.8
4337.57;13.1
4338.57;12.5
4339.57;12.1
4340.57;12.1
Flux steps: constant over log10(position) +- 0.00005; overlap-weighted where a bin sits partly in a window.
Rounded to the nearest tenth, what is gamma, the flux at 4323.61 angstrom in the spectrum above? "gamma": 13.4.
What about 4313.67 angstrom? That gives 13.1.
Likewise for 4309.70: 10.1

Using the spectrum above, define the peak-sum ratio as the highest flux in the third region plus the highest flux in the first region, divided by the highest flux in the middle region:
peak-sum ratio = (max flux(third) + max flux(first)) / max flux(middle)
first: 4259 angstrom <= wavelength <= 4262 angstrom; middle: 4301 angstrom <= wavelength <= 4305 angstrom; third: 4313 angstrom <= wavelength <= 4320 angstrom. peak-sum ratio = 3.0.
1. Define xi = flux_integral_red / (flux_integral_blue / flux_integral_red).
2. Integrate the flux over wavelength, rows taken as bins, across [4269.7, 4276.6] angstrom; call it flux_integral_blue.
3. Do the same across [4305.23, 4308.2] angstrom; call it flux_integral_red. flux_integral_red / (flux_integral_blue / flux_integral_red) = 10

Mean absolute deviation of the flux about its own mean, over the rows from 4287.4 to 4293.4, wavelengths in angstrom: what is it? 0.1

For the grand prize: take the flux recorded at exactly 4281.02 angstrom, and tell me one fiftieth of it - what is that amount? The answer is 0.284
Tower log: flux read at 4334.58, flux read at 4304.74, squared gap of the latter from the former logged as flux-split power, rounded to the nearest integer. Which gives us 28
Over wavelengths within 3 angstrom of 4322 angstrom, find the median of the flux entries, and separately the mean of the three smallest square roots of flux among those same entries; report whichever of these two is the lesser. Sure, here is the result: 3.67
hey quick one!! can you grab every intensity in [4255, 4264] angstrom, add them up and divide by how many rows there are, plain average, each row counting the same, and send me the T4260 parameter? 14.0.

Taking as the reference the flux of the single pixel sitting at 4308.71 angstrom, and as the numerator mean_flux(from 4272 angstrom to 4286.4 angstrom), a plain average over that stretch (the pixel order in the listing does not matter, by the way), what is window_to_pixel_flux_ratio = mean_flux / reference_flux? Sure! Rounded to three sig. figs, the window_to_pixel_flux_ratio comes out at 1.38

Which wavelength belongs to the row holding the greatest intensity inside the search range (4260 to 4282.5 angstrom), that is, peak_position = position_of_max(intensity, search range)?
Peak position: 4280.03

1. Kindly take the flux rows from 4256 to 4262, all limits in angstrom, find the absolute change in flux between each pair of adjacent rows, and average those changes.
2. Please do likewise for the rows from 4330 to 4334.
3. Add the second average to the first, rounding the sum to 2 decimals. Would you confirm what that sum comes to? 0.24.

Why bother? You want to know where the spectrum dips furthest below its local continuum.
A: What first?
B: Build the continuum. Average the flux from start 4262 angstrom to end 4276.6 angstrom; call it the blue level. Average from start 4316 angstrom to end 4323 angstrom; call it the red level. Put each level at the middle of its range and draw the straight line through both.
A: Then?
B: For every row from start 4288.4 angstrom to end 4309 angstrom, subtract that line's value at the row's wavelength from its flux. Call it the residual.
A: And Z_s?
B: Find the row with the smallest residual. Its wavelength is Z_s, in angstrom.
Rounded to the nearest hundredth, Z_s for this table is 4307.71 angstrom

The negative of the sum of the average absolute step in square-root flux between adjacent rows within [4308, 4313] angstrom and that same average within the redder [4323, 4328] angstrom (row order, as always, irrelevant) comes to -0.13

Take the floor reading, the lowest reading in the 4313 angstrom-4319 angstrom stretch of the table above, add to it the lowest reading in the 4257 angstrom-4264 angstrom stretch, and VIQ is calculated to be 27.0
